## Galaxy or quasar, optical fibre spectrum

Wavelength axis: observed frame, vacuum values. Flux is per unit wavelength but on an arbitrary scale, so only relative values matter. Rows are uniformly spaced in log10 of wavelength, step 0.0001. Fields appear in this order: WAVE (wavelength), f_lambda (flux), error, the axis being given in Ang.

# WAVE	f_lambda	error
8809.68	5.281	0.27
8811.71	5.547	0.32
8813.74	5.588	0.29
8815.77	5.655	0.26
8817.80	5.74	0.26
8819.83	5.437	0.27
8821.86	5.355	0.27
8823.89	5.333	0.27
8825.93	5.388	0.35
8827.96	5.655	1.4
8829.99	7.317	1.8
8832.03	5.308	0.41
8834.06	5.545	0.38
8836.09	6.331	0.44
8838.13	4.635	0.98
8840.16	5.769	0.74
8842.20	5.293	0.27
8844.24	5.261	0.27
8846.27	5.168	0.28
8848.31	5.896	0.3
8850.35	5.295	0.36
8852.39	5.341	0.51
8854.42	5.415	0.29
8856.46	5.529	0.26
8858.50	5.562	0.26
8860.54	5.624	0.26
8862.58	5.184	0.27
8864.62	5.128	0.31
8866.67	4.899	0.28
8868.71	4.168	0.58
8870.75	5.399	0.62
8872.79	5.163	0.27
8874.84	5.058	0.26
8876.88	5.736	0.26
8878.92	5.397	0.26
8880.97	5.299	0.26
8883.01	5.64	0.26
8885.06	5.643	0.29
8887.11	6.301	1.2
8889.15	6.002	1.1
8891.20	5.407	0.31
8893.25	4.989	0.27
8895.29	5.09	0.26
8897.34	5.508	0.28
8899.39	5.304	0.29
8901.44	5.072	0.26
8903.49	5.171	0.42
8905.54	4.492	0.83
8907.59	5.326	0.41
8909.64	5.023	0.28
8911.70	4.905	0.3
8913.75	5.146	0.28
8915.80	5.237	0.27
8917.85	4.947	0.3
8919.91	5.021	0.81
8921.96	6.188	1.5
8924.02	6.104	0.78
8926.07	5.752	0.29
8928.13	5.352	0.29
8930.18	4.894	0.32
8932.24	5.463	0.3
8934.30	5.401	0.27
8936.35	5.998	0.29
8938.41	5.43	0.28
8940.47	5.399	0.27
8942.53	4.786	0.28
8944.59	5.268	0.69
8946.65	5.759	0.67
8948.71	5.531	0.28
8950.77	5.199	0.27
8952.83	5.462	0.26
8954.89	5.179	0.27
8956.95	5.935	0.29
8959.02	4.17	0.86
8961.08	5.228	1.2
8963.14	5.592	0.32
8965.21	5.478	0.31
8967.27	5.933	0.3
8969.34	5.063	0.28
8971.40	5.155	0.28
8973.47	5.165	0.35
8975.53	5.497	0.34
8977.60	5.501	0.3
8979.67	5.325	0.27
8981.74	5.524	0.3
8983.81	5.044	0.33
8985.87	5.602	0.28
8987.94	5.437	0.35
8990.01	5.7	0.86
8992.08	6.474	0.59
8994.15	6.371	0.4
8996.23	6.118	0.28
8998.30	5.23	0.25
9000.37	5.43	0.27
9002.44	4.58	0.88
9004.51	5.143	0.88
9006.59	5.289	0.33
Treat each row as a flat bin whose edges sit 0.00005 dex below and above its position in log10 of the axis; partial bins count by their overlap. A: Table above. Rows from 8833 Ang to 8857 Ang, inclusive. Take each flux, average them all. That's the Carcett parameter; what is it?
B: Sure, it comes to 5.46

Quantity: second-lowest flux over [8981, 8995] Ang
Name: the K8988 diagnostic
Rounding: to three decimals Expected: 5.437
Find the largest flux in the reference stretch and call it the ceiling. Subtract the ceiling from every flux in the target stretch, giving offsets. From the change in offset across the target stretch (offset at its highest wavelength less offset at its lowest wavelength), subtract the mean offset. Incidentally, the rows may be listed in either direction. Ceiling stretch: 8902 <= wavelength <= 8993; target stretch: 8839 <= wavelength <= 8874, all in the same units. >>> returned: 0.57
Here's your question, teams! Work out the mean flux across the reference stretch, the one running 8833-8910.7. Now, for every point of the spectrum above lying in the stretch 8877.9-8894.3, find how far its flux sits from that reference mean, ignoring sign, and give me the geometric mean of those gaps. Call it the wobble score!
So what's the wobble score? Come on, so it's 0.20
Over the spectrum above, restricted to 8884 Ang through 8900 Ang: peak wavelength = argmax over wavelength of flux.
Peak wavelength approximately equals 8887.11 Ang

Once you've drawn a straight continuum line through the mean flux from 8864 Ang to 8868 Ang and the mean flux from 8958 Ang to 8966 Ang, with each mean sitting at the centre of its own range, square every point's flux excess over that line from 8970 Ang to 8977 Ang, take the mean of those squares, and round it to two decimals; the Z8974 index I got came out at 0.05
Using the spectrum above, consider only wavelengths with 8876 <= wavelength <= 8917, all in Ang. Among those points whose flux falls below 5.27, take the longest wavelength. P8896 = 8915.80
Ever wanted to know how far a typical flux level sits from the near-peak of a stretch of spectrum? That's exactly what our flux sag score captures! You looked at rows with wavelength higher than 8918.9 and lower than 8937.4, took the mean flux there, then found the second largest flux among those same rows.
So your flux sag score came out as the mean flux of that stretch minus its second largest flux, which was -0.53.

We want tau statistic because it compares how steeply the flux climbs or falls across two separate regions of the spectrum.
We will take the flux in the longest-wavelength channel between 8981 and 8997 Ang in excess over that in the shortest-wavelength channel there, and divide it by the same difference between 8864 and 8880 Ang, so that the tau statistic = 2.2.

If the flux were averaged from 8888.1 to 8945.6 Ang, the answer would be 5.31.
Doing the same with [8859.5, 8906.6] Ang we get 5.29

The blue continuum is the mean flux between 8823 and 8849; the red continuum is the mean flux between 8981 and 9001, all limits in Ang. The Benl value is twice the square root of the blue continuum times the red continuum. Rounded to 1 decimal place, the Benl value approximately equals 11.3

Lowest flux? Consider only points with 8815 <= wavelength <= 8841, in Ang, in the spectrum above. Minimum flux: 4.635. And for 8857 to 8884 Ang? 4.168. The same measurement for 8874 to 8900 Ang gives 4.989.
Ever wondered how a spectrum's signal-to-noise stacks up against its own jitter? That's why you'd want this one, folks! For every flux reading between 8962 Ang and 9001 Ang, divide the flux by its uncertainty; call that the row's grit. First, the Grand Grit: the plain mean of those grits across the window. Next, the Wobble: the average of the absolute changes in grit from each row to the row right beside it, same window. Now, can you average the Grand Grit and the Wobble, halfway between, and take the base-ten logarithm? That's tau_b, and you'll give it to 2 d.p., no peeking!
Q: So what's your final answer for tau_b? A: 1.00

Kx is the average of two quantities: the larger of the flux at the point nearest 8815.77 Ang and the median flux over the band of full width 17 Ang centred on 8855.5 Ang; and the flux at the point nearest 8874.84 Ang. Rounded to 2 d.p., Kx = 5.36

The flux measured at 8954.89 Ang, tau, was 5.179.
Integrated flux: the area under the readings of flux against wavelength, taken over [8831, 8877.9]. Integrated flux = 250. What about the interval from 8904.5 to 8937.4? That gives 175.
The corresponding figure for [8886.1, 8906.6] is 109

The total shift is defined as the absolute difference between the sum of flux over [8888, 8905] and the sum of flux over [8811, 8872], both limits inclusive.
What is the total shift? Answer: 121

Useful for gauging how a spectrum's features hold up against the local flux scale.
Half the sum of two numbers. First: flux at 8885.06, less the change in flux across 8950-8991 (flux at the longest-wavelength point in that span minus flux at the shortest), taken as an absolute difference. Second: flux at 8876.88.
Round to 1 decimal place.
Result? 5.4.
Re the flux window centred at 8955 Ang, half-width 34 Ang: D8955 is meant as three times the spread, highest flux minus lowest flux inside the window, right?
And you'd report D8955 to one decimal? 6.1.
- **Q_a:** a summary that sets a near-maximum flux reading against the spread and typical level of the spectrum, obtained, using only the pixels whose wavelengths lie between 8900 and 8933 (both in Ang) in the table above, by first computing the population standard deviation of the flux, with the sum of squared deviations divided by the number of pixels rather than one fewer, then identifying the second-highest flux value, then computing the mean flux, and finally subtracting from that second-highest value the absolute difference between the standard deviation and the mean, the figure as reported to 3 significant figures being 1.28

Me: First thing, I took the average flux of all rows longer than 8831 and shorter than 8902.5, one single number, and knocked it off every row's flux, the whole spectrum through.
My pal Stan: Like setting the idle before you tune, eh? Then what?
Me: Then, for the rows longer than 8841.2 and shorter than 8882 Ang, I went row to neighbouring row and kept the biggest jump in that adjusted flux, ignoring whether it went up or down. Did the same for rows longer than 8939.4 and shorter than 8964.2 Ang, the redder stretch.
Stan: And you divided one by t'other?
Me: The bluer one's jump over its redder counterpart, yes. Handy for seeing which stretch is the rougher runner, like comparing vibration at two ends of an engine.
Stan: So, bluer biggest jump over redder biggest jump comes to 0.70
